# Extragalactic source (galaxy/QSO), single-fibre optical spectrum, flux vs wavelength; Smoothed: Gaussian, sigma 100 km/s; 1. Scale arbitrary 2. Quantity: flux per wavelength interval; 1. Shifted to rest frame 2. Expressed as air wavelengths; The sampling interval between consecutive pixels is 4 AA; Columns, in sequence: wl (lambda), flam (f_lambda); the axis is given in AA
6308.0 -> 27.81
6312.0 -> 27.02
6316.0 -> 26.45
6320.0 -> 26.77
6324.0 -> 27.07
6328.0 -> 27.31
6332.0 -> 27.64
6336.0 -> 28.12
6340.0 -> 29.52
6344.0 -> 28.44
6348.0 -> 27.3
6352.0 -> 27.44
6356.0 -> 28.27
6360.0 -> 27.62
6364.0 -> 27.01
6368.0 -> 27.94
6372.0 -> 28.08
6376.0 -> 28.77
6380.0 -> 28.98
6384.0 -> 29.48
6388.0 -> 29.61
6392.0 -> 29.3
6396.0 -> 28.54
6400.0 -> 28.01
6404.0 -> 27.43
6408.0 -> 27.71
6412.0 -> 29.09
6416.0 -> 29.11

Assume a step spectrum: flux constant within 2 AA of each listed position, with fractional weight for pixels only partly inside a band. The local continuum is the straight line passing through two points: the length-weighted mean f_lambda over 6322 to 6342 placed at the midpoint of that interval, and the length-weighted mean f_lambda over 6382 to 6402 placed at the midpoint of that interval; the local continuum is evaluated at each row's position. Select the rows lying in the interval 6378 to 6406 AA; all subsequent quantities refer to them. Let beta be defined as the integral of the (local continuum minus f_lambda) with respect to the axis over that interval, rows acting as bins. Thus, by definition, 6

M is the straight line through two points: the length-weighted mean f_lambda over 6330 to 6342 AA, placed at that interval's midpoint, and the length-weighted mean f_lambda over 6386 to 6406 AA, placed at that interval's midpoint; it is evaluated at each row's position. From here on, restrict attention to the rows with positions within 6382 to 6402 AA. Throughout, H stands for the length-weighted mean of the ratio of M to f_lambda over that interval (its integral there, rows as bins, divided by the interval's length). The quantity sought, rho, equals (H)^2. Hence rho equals 0.97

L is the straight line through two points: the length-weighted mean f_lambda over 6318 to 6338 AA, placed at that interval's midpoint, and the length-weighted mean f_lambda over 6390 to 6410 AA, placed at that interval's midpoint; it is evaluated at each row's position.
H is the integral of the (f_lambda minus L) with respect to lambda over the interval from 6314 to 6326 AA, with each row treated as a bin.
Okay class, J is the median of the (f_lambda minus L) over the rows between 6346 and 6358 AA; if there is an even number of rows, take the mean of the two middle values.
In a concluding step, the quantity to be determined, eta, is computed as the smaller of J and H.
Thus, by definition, -6.3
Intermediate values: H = -6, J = -0.21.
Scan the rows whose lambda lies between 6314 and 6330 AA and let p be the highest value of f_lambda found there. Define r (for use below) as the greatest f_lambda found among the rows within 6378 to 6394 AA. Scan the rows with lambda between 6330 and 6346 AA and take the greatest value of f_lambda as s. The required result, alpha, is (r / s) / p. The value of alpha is 0.037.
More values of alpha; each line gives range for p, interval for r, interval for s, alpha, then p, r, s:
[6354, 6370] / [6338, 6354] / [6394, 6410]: 0.037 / 28.27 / 29.52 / 28.54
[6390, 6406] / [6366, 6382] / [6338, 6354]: 0.034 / 29.3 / 28.98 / 29.52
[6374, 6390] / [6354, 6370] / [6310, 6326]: 0.035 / 29.61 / 28.27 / 27.07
